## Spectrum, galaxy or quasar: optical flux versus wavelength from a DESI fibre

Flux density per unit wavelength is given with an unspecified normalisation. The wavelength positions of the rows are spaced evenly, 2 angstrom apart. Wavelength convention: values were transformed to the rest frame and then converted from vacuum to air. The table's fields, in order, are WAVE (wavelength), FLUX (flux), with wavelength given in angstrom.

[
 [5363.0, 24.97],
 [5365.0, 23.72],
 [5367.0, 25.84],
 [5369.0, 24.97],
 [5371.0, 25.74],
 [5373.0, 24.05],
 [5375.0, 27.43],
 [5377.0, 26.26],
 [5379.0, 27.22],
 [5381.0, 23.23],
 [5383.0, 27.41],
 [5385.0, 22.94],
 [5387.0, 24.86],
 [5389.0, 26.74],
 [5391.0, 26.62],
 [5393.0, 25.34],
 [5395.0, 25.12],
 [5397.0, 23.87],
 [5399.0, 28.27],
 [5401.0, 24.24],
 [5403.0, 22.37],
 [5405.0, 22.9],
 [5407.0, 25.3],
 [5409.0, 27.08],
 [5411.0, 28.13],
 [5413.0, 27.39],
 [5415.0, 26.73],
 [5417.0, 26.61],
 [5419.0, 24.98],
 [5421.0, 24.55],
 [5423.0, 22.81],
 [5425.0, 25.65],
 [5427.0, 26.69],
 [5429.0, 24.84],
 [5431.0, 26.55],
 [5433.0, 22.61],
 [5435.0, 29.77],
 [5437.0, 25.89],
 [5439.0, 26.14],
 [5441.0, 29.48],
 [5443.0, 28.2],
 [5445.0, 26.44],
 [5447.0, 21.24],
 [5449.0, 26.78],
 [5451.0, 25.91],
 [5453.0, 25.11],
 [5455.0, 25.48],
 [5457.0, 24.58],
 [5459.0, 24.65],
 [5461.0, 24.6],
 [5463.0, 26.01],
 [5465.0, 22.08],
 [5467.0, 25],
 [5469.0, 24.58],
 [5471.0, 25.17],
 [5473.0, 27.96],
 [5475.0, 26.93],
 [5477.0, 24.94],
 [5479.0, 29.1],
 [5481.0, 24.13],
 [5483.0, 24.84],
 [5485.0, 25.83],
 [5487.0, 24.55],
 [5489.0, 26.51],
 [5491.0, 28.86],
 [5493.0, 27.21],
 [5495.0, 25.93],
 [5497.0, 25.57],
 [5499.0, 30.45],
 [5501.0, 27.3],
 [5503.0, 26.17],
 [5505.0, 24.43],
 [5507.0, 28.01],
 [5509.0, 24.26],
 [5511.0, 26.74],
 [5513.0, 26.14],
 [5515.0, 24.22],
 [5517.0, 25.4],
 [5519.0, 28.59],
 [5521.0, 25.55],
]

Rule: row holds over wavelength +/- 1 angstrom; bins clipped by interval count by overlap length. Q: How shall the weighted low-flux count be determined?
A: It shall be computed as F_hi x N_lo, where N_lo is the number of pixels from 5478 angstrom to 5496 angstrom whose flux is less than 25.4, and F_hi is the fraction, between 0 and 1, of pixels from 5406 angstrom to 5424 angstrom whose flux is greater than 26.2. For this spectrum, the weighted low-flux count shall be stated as 1.7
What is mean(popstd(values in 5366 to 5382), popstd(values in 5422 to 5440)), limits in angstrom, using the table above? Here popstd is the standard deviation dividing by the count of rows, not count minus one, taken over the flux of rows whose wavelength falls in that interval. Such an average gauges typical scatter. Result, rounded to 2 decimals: 1.70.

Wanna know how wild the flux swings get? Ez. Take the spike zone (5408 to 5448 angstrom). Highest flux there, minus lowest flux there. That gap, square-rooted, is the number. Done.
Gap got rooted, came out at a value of 2.9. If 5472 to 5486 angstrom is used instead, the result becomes 2.2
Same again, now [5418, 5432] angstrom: 2.0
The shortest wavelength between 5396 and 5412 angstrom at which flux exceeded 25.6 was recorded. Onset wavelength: 5399.0 angstrom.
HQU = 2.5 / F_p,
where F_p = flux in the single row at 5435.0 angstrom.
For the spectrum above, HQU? 0.084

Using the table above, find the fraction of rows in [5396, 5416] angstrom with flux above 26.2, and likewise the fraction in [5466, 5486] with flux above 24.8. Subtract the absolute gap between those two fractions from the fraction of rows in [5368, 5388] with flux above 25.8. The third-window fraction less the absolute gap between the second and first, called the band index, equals 0.10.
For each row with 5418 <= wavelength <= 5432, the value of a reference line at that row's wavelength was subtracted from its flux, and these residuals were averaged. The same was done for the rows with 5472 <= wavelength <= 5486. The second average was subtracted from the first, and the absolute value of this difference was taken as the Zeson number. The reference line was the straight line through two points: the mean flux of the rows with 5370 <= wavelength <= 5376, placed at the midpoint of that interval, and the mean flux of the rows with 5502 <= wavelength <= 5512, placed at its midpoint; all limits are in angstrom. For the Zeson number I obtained 1.0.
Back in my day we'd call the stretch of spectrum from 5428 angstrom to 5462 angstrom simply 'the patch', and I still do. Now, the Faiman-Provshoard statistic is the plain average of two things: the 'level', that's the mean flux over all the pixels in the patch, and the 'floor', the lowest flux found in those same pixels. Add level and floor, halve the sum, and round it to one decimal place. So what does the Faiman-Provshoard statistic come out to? 23.5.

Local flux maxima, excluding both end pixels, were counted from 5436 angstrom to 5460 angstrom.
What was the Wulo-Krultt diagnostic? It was 3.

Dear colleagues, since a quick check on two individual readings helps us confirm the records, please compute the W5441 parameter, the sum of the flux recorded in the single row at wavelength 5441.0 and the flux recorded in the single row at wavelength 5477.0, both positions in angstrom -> 54.4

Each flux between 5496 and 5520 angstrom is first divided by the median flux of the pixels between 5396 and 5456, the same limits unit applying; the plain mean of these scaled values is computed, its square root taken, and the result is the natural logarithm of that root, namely 0.010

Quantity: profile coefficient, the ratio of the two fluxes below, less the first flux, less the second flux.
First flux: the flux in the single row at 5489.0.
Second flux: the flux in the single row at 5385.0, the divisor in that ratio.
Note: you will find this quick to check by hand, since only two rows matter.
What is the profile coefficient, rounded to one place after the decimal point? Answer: -48.3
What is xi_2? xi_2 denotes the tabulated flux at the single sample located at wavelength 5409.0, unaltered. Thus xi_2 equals 27.08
